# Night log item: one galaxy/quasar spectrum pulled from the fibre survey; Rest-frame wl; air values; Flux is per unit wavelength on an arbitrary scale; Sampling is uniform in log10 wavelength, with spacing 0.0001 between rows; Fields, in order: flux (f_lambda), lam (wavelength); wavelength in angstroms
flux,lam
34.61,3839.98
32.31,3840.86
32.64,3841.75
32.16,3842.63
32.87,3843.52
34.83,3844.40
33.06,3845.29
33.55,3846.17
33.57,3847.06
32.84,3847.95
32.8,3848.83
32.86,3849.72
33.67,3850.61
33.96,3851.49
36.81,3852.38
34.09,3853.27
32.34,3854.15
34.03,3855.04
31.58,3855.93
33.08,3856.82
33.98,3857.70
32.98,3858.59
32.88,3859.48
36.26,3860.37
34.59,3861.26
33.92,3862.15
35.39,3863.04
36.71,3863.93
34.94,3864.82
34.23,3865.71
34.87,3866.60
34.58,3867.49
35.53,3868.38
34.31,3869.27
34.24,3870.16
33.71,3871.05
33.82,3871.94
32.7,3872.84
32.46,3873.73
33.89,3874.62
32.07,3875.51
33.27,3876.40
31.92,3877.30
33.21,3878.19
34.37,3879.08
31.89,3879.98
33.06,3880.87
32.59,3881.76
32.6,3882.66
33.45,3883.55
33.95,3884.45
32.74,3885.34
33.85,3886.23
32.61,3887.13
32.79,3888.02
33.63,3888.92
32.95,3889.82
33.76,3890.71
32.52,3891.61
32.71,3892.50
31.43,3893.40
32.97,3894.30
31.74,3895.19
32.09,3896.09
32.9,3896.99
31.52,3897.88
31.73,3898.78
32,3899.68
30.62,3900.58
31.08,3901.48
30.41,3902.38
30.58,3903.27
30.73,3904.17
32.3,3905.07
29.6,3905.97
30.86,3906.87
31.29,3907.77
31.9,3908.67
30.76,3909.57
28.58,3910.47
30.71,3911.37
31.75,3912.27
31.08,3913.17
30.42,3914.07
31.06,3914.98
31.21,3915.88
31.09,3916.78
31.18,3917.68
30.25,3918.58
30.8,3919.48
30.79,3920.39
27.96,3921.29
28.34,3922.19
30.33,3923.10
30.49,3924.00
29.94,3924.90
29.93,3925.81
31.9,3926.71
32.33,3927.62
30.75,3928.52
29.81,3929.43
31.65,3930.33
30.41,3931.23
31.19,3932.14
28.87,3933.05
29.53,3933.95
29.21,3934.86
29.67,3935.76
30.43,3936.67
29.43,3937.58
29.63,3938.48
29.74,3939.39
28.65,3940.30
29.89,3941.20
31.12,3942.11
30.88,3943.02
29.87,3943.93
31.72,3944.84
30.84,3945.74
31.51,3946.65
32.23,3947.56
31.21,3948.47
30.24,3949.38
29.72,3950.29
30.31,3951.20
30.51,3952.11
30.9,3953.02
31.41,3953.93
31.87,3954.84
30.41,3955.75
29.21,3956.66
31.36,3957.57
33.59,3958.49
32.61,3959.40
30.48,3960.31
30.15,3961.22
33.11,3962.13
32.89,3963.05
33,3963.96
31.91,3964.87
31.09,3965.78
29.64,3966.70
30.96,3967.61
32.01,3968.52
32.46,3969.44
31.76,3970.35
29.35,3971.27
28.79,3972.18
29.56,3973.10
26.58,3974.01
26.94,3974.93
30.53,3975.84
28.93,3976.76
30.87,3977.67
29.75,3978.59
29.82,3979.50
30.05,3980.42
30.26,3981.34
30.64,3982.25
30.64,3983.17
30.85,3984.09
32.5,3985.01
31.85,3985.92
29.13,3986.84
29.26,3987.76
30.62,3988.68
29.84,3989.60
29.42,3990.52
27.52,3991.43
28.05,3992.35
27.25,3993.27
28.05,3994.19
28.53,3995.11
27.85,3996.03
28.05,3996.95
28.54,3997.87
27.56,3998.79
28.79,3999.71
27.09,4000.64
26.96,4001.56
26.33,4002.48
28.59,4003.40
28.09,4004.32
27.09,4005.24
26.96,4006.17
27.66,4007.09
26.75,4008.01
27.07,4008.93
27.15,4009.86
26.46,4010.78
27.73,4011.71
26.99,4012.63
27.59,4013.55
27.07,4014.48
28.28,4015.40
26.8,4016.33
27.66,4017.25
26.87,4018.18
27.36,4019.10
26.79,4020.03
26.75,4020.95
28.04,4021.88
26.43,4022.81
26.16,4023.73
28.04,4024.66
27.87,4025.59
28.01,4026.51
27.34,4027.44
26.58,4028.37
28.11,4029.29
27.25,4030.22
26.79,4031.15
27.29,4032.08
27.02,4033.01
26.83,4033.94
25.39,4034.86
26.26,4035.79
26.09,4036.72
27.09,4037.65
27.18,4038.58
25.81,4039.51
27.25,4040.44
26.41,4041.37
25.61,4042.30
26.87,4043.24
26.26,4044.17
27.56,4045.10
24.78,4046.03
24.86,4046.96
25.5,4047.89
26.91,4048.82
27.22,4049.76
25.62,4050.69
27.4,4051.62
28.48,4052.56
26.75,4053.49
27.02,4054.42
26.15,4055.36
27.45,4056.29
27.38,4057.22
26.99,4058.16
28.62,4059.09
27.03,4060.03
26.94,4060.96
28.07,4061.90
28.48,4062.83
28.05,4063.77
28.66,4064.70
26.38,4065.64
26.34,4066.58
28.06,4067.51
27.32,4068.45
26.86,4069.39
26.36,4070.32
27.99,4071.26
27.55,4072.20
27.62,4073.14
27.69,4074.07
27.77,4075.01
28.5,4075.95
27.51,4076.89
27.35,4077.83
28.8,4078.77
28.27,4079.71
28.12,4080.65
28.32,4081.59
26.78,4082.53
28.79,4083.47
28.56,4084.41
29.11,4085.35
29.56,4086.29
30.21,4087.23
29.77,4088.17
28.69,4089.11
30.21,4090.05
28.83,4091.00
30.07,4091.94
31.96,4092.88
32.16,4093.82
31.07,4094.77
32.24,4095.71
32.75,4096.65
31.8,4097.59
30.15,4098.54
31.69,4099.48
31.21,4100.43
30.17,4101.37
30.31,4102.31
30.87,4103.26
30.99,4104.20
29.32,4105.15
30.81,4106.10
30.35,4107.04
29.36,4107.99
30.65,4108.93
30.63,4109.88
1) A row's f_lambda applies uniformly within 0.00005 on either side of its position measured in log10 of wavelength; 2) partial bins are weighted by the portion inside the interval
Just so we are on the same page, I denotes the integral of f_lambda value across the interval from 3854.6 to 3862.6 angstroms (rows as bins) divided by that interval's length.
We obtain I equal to 33.7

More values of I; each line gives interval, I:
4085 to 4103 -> 30.6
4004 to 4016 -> 27.3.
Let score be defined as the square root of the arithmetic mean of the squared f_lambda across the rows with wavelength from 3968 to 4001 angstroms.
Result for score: 29.5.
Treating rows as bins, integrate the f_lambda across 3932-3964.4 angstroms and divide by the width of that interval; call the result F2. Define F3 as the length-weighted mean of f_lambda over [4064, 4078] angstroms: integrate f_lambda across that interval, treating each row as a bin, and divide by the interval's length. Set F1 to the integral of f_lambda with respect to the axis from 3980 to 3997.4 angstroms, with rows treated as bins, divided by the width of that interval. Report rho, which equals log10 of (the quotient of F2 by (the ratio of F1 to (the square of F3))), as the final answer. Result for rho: 2.90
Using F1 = 29.5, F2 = 30.8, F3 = 27.5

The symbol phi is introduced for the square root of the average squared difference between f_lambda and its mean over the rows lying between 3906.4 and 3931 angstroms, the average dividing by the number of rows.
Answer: 1.03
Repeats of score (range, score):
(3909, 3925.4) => 30.4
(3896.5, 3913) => 31.1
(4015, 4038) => 27.1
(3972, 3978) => 28.9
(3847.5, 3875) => 34.0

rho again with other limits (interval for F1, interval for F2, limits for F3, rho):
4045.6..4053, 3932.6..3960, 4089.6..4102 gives 3.05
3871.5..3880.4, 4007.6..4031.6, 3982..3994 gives 2.86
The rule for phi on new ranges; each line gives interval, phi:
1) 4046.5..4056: 1.01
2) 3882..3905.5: 1.04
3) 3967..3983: 1.53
